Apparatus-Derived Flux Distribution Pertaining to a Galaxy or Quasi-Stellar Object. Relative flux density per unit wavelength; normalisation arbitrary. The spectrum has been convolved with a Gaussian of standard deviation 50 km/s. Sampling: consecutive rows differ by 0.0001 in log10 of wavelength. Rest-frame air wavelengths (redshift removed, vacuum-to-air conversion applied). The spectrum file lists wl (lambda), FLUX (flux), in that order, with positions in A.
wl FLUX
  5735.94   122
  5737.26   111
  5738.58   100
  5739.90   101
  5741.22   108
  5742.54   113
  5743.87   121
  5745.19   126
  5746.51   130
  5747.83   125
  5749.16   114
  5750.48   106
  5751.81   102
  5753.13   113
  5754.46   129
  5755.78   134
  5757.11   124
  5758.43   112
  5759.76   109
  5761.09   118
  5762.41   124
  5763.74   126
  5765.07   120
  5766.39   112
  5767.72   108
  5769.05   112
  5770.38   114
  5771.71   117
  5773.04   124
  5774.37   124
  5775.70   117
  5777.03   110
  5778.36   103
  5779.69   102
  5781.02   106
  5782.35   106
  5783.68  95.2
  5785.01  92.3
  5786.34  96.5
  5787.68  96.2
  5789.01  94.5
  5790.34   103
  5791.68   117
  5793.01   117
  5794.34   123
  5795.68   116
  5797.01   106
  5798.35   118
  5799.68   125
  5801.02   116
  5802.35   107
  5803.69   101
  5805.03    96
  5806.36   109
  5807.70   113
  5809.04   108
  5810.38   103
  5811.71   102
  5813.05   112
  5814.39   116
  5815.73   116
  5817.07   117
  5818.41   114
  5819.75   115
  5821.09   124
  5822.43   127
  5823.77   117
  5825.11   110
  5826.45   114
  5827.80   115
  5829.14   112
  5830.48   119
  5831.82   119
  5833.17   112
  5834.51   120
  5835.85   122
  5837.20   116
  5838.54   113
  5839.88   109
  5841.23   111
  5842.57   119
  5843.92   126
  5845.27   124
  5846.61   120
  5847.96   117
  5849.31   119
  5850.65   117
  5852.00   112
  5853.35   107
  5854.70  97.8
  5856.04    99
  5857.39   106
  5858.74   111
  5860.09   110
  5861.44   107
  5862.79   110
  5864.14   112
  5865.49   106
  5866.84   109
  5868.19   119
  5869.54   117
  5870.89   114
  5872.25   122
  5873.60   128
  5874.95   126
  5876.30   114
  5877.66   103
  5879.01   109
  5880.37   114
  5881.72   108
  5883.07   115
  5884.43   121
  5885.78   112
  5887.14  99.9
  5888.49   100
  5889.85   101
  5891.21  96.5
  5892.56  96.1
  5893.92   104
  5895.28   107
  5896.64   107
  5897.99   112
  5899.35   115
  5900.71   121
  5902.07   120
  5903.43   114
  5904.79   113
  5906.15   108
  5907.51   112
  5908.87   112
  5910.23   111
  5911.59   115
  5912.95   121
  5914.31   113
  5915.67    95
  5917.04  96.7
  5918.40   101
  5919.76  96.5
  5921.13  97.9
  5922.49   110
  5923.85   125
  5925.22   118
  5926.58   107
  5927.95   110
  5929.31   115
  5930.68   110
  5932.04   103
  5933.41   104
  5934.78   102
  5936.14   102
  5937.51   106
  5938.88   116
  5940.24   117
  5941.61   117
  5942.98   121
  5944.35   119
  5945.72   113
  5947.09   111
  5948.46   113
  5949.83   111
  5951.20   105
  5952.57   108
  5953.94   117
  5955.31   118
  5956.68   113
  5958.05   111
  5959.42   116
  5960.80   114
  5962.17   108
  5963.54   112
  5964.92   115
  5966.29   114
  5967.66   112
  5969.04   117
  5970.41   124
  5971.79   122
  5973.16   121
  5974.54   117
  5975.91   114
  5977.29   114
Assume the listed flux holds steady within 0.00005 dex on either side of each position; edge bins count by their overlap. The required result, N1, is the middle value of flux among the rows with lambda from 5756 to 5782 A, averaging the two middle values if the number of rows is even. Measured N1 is 114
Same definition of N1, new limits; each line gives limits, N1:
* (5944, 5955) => 112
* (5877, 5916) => 112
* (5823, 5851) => 117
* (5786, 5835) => 114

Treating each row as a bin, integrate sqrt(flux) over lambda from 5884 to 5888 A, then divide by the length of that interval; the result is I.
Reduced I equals 10.5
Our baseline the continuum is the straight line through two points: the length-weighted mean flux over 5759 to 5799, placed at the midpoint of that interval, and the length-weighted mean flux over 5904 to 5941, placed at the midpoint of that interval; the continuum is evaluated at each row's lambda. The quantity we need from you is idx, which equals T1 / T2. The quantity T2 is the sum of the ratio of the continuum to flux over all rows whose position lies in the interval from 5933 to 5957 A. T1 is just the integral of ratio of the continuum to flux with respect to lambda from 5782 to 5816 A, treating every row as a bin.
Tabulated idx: 2.01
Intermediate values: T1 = 35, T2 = 18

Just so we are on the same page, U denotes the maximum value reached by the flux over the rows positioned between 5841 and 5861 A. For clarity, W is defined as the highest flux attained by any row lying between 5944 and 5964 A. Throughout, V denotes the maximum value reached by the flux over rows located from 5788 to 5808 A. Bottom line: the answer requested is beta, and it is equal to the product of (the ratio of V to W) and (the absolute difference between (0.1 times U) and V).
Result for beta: 118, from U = 126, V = 125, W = 119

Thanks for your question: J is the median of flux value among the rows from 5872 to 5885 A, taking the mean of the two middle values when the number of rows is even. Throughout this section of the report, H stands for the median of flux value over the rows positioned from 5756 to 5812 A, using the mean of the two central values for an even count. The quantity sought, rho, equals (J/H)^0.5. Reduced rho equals 1.02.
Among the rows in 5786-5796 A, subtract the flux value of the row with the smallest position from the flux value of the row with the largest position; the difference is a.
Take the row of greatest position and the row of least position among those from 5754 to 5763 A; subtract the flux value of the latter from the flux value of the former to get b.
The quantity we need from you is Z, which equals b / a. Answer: -0.3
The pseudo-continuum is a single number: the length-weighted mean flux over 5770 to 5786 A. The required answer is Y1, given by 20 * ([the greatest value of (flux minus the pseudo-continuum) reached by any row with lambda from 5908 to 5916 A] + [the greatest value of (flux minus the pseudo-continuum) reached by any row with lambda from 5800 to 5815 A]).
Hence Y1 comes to 384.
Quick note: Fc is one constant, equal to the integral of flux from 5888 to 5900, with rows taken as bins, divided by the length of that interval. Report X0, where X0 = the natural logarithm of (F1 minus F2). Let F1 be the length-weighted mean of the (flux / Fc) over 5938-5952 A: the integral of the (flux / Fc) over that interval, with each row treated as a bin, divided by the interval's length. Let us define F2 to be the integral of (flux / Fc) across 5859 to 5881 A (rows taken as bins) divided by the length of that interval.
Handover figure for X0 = -5.5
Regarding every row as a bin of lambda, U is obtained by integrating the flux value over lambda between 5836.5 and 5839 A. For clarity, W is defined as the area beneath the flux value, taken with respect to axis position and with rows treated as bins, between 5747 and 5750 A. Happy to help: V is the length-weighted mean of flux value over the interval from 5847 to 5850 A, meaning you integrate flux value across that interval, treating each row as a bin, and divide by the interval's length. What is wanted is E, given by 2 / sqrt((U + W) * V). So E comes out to 0.0072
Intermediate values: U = 287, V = 118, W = 358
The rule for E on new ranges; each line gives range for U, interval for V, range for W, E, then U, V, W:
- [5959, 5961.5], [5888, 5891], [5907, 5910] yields 0.0080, 287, 100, 336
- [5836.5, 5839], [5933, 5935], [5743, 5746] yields 0.0077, 287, 103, 369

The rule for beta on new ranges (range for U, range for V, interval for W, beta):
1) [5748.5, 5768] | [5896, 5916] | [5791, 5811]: 104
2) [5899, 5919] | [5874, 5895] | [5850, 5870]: 121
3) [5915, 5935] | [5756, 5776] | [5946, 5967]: 121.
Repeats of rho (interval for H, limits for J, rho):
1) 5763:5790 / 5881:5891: 1.00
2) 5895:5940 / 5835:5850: 1.04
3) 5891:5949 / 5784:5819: 1.00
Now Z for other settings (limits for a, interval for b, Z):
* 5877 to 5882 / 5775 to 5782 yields -2.2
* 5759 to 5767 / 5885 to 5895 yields -2.7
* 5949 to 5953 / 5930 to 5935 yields 2.7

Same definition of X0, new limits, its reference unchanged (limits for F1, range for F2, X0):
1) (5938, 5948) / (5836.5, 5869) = -3.4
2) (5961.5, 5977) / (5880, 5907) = -2.7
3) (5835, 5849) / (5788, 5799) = -2.8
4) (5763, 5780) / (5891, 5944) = -3.0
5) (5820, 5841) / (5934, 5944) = -3.1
